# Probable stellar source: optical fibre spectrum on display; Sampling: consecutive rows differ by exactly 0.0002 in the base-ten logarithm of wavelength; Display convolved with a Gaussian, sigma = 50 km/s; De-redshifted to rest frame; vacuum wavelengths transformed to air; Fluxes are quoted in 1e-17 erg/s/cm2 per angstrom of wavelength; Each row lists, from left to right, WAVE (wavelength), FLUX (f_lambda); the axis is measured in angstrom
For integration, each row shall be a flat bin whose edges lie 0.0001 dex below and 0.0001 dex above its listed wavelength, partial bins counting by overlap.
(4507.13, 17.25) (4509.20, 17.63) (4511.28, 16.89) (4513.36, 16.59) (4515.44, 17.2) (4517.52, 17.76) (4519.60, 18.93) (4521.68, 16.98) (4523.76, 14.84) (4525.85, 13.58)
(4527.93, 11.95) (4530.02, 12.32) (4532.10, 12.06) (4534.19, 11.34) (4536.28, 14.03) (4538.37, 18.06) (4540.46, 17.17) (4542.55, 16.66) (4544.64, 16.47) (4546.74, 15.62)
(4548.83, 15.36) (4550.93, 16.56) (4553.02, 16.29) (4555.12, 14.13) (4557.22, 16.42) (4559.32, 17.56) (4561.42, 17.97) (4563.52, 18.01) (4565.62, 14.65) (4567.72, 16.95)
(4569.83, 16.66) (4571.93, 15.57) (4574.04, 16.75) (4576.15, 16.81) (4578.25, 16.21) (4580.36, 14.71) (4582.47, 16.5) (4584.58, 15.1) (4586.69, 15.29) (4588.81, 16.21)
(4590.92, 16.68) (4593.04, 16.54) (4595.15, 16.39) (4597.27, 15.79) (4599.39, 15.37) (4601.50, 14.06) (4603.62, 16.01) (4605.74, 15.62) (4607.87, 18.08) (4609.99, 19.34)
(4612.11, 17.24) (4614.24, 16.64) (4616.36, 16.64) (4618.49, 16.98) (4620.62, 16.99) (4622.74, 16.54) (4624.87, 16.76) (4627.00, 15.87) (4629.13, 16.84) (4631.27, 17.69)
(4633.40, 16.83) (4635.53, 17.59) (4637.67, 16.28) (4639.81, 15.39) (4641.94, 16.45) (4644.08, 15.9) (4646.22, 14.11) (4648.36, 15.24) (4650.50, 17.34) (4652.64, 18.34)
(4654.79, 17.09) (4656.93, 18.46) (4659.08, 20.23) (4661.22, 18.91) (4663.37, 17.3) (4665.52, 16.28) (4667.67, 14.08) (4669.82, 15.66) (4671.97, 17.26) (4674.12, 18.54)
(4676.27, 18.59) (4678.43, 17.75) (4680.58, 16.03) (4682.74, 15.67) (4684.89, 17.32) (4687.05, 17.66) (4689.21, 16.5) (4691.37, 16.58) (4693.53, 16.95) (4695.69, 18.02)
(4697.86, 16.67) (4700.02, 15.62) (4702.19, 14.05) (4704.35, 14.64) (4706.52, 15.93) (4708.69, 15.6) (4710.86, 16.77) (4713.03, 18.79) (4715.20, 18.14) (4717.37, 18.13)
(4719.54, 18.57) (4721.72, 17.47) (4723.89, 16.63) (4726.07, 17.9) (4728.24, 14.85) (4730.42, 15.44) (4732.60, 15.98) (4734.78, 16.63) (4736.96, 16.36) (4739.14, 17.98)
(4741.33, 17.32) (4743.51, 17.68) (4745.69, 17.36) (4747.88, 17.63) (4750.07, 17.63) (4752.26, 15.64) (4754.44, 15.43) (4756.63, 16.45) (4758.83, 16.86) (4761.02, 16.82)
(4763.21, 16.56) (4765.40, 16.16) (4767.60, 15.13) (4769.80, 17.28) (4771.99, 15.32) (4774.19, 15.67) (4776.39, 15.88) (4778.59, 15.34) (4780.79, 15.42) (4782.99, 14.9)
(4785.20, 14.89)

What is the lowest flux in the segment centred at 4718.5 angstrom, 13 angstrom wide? 16.63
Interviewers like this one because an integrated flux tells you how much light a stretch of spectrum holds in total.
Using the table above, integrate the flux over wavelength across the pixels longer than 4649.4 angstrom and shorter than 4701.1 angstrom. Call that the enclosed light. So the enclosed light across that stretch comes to 889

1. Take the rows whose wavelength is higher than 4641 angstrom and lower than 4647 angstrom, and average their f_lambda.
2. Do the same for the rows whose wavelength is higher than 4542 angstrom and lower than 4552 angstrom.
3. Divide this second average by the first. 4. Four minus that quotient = 2.96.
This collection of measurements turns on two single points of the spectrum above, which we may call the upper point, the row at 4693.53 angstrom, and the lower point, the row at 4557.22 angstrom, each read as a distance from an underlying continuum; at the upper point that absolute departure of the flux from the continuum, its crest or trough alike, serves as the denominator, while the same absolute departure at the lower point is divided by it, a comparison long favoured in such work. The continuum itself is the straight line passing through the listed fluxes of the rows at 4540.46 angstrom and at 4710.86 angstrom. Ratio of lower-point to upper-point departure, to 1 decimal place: 5.1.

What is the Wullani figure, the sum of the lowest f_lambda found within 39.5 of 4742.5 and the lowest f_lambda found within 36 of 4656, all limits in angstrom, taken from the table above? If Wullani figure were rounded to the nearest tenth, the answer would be 28.7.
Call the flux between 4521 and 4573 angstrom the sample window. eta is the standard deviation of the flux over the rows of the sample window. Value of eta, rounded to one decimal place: 2.0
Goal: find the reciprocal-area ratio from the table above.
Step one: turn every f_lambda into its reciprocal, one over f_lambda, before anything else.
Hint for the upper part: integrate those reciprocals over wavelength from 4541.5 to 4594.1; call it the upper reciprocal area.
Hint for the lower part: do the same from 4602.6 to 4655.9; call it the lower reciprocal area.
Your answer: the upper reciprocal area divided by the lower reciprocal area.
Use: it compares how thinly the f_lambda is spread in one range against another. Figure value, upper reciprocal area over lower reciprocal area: 1.02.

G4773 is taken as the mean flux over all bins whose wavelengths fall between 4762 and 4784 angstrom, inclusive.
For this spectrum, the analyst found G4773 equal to 15.8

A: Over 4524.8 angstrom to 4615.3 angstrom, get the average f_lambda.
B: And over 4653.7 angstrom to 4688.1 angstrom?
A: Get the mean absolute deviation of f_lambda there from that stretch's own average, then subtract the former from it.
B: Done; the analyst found -14.7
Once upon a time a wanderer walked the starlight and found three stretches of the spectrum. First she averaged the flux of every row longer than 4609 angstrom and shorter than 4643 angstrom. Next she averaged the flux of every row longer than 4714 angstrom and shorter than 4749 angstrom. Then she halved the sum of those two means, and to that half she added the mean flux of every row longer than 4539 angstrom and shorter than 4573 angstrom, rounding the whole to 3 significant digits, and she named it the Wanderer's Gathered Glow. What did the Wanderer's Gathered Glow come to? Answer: 33.4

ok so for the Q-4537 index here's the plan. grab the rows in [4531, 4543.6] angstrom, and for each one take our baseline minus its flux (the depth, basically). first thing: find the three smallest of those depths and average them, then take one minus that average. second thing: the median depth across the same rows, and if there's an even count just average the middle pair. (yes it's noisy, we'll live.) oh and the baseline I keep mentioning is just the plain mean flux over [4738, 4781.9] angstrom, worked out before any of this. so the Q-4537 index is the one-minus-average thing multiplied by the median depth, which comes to 2.1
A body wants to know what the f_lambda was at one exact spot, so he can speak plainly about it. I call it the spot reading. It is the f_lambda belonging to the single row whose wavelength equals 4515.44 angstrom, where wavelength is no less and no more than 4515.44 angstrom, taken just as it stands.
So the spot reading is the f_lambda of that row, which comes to 17.2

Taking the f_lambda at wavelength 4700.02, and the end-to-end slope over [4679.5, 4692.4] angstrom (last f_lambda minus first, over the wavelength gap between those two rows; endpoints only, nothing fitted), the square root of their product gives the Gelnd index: 0.89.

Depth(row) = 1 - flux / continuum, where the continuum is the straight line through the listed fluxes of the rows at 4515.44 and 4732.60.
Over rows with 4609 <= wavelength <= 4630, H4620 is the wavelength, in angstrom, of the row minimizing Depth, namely 4609.99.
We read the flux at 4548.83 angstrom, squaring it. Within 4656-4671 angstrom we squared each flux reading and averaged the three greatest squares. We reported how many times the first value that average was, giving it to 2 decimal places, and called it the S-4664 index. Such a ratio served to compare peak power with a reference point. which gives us 1.56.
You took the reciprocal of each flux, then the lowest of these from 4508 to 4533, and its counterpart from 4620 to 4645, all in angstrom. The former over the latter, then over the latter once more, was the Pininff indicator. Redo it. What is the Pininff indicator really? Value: 17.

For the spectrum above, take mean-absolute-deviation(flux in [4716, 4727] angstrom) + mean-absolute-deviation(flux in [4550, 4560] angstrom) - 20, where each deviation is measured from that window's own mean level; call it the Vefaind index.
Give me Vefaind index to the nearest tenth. -18.6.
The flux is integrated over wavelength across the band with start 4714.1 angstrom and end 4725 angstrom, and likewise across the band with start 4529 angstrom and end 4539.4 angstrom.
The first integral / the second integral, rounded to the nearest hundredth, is 1.37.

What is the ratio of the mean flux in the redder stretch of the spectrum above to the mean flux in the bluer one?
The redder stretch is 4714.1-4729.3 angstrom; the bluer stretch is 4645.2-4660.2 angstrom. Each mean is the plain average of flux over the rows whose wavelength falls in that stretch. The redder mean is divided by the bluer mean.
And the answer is 1.01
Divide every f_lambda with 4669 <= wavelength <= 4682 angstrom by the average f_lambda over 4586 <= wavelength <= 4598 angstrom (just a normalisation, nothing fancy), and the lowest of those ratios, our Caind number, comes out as 0.97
